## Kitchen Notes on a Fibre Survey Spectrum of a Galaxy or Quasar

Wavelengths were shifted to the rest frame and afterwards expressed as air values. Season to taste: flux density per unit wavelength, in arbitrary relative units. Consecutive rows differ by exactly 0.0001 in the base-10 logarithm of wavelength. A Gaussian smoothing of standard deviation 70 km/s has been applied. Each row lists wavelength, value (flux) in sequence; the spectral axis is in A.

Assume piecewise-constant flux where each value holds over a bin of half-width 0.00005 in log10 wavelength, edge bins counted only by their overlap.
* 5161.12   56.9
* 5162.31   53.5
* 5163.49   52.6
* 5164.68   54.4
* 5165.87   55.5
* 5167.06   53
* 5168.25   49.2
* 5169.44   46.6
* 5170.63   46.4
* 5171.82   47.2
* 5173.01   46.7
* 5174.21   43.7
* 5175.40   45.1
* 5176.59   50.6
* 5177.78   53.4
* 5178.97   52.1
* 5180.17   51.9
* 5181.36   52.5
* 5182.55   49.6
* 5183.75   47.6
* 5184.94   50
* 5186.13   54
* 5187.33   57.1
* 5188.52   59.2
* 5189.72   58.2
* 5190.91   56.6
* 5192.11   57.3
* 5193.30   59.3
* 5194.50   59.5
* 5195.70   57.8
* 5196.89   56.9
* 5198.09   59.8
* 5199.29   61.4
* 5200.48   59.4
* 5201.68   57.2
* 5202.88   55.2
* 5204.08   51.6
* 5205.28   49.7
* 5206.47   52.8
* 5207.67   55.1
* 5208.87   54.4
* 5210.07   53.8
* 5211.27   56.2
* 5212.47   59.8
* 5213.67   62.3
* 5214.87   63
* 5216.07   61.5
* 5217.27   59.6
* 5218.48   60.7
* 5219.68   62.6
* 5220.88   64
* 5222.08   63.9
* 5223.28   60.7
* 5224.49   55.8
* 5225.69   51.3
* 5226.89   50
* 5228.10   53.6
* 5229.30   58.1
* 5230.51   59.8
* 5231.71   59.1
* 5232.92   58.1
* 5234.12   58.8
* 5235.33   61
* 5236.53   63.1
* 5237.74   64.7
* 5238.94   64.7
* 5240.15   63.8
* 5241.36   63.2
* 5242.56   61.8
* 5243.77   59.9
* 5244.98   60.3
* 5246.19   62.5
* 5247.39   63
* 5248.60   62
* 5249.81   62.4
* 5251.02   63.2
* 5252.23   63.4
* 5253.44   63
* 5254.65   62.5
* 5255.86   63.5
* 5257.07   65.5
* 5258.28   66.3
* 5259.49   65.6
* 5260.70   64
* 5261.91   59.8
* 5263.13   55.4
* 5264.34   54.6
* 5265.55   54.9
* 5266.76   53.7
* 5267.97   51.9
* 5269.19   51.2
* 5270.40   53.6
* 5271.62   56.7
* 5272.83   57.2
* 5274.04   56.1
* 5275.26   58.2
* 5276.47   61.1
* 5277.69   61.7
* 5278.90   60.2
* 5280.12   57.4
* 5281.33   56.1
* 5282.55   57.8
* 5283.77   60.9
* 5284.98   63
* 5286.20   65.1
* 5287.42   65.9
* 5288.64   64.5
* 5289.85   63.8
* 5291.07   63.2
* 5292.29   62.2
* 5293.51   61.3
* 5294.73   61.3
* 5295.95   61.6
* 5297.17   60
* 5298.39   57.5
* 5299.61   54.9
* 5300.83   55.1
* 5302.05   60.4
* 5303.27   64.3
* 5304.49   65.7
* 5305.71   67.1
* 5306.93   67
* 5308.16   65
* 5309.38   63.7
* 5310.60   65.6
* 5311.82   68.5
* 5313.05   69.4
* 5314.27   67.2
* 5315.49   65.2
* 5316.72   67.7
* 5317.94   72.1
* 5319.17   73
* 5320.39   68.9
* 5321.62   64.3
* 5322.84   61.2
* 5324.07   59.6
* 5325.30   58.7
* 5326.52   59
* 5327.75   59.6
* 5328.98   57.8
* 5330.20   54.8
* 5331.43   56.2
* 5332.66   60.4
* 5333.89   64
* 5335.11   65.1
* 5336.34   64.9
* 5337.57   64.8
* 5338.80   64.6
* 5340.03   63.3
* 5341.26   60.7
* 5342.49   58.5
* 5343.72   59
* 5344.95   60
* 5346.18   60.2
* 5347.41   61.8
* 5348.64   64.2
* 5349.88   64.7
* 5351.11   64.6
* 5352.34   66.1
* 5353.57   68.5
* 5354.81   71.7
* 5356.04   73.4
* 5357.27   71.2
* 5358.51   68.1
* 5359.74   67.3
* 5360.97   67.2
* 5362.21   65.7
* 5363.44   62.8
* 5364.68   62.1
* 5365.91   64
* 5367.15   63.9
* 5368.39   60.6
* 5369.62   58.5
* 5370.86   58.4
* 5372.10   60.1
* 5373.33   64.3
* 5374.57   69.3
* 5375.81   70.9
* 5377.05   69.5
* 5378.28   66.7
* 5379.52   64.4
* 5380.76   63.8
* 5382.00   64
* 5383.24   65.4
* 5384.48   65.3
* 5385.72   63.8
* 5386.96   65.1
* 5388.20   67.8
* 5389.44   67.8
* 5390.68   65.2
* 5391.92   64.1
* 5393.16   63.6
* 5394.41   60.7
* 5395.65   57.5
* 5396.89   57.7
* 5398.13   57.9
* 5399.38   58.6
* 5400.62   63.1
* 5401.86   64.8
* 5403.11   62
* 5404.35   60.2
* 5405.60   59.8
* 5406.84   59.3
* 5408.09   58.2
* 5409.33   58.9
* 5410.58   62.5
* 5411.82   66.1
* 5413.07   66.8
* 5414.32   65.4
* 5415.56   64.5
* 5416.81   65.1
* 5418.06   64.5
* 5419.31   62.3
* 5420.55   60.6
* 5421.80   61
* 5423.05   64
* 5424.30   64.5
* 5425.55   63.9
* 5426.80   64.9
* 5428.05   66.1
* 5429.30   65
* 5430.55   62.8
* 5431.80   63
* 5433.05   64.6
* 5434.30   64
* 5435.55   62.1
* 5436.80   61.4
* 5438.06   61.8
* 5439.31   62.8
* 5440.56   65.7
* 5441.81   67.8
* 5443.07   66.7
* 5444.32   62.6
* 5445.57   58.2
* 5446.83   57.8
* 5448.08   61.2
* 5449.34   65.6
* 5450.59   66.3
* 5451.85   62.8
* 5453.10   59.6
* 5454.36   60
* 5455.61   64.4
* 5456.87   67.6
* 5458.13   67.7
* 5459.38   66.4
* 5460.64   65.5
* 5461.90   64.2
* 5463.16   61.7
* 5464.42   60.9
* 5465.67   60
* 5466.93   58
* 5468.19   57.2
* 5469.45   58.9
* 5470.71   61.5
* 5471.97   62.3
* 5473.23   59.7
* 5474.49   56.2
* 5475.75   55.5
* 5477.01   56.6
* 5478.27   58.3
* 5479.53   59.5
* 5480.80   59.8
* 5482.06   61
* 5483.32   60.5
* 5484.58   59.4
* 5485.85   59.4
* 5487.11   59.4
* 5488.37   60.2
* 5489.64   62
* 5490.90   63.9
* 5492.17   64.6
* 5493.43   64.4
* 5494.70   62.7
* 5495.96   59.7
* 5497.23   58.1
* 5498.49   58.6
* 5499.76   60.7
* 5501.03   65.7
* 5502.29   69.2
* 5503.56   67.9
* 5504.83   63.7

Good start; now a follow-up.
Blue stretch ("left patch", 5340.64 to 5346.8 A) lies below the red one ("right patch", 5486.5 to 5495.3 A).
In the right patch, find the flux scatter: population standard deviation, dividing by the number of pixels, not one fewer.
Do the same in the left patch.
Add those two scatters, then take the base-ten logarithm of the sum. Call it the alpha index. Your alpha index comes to 0.43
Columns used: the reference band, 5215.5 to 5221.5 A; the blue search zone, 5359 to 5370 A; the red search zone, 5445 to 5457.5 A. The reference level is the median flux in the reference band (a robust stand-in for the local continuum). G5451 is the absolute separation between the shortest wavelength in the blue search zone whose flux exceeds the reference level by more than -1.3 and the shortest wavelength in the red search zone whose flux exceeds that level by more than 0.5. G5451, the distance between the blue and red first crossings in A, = 89.6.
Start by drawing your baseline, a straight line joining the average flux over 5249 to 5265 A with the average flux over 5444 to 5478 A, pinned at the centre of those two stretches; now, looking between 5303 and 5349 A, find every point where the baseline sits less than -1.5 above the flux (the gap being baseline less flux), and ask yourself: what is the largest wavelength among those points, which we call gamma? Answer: 5348.64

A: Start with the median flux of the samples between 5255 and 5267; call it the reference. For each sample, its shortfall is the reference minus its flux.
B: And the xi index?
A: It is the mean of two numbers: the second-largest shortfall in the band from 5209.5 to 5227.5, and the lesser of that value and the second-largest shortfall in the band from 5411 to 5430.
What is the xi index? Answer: 5.5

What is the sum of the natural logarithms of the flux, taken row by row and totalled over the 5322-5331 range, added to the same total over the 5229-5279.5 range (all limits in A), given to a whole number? 201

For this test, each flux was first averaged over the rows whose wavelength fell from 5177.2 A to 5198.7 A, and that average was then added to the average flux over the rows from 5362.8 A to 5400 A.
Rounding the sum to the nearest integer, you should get 119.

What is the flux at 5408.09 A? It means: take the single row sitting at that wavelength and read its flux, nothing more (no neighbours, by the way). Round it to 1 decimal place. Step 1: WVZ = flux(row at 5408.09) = 58.2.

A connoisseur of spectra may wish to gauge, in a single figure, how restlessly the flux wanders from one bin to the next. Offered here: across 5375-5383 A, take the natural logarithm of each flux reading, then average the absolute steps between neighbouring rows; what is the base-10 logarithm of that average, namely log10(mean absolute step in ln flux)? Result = -1.66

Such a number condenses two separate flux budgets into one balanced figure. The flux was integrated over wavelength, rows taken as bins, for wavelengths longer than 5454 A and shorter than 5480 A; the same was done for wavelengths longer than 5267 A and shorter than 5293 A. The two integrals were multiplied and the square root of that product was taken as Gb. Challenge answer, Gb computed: 1565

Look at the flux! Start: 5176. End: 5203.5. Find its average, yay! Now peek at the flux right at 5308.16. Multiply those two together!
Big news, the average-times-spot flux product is 3608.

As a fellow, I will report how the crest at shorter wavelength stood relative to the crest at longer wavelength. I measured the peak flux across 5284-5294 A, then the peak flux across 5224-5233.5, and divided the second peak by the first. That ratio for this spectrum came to 0.91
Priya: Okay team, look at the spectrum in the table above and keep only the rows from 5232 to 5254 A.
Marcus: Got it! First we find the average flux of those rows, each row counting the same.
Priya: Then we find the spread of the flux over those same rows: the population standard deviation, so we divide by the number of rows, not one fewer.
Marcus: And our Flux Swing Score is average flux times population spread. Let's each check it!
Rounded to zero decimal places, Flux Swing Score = 113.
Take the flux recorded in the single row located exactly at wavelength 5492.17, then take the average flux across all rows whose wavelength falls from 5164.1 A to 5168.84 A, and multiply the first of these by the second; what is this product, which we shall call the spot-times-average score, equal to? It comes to 3425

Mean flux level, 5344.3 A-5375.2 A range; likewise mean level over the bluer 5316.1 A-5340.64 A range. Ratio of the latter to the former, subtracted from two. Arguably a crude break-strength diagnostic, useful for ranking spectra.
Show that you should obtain 1.027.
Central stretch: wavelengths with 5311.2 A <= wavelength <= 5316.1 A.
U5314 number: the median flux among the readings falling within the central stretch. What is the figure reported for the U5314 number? 68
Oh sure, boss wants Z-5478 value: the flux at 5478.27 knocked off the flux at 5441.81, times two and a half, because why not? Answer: 24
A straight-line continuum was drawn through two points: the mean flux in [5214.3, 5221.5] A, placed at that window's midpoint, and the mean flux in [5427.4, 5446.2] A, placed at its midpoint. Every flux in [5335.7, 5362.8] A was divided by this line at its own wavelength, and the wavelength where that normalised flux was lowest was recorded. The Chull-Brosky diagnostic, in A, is 5342.49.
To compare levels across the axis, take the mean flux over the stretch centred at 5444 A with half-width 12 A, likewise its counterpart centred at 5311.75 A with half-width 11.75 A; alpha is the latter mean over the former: 1.05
